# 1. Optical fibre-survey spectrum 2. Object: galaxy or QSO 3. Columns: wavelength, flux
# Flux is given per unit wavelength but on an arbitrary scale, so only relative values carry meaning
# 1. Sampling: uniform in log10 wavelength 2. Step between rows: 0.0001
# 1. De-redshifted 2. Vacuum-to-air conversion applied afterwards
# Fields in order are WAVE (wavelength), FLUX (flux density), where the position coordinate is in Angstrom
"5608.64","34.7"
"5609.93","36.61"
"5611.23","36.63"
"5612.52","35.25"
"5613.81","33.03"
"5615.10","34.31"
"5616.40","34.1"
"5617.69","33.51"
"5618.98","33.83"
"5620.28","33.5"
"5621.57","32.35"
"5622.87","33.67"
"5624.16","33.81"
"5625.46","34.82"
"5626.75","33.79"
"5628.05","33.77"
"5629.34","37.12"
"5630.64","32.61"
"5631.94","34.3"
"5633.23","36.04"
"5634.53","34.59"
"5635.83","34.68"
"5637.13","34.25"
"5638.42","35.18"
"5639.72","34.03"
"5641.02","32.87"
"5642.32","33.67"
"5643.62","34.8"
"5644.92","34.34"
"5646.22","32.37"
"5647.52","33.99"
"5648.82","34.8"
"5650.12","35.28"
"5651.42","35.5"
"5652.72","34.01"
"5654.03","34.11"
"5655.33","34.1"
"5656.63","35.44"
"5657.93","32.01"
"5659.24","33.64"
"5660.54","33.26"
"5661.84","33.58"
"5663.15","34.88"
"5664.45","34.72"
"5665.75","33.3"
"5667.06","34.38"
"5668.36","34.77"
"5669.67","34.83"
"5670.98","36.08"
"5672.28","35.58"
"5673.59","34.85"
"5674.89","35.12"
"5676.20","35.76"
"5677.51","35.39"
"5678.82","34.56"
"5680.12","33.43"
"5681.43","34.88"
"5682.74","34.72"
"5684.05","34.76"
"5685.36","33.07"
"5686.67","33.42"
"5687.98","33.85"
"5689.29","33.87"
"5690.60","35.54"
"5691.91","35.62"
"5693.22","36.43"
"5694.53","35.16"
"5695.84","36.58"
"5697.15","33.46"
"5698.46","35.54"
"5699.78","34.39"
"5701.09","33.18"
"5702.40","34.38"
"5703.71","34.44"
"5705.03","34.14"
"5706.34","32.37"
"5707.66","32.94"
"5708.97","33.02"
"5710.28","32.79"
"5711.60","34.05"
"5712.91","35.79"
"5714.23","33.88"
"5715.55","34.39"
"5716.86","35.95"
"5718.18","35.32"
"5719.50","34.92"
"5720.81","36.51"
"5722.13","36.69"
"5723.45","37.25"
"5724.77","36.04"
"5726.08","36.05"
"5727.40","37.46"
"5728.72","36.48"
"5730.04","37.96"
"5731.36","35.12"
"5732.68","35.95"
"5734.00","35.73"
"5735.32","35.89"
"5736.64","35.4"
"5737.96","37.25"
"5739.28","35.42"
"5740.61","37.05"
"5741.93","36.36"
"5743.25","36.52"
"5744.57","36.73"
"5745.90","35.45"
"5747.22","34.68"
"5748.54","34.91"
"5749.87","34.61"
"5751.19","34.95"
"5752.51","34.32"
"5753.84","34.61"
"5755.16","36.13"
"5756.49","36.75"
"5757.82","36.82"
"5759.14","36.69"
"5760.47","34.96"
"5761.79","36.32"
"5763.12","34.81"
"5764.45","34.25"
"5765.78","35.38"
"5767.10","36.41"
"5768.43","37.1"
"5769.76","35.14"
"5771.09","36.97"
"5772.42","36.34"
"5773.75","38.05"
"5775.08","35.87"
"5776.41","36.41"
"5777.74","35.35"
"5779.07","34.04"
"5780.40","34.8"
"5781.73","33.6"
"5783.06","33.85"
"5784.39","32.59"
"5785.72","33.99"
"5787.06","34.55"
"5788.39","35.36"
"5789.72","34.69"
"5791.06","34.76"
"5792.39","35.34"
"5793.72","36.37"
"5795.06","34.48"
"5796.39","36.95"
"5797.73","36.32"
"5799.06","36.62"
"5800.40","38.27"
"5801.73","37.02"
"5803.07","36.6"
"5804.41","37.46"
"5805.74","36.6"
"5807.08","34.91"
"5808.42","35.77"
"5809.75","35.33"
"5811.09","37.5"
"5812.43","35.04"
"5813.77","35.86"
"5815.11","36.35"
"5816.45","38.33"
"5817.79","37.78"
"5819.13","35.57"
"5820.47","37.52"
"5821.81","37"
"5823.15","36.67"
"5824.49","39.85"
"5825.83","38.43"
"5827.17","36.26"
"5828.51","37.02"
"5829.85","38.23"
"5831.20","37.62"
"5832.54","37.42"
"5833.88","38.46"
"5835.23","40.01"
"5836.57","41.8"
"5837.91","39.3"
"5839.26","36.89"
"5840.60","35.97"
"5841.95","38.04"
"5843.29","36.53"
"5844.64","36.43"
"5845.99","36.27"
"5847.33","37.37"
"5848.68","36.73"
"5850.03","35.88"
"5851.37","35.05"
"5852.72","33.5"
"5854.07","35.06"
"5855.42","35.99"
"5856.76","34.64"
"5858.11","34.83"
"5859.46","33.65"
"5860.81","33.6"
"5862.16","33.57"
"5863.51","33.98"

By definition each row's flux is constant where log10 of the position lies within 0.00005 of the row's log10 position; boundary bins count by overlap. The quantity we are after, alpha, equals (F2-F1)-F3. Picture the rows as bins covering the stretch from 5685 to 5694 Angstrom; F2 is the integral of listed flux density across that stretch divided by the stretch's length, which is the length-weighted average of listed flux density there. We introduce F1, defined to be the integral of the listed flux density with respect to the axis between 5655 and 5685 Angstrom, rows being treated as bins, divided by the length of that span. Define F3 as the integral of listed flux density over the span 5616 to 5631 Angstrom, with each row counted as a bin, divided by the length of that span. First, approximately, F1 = 34.5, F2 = 34.6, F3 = 33.9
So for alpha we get -33.8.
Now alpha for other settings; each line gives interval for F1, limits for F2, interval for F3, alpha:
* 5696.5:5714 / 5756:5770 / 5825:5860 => -34.8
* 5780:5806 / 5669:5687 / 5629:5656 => -35.1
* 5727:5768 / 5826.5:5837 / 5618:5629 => -31.4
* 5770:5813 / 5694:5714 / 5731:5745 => -37.7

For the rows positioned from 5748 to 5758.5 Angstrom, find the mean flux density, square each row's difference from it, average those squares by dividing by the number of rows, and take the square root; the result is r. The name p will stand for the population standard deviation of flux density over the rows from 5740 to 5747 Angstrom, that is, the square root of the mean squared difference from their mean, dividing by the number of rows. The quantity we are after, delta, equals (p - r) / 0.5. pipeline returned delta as -0.82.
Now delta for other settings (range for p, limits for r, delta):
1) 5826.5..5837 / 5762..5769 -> 1.25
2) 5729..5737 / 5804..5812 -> -0.17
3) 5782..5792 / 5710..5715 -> -0.50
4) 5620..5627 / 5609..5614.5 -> -1.49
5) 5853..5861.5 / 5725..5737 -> -0.11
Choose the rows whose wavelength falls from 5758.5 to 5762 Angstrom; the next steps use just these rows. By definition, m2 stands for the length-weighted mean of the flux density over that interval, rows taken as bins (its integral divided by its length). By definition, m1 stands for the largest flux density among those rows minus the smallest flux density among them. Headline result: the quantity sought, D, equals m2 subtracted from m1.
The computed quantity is -34.2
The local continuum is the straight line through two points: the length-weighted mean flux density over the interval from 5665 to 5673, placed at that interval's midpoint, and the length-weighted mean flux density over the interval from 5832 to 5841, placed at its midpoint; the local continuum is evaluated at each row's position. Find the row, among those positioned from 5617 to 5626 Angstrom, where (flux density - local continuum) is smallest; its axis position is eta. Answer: 5621.57 Angstrom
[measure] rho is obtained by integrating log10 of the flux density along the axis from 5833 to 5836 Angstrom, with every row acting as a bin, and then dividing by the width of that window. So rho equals 1.59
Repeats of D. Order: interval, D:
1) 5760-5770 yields -32.7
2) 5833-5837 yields -36.5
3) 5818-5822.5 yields -34.9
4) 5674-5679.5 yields -34.0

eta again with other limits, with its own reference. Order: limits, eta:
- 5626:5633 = 5630.64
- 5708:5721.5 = 5710.28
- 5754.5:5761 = 5760.47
